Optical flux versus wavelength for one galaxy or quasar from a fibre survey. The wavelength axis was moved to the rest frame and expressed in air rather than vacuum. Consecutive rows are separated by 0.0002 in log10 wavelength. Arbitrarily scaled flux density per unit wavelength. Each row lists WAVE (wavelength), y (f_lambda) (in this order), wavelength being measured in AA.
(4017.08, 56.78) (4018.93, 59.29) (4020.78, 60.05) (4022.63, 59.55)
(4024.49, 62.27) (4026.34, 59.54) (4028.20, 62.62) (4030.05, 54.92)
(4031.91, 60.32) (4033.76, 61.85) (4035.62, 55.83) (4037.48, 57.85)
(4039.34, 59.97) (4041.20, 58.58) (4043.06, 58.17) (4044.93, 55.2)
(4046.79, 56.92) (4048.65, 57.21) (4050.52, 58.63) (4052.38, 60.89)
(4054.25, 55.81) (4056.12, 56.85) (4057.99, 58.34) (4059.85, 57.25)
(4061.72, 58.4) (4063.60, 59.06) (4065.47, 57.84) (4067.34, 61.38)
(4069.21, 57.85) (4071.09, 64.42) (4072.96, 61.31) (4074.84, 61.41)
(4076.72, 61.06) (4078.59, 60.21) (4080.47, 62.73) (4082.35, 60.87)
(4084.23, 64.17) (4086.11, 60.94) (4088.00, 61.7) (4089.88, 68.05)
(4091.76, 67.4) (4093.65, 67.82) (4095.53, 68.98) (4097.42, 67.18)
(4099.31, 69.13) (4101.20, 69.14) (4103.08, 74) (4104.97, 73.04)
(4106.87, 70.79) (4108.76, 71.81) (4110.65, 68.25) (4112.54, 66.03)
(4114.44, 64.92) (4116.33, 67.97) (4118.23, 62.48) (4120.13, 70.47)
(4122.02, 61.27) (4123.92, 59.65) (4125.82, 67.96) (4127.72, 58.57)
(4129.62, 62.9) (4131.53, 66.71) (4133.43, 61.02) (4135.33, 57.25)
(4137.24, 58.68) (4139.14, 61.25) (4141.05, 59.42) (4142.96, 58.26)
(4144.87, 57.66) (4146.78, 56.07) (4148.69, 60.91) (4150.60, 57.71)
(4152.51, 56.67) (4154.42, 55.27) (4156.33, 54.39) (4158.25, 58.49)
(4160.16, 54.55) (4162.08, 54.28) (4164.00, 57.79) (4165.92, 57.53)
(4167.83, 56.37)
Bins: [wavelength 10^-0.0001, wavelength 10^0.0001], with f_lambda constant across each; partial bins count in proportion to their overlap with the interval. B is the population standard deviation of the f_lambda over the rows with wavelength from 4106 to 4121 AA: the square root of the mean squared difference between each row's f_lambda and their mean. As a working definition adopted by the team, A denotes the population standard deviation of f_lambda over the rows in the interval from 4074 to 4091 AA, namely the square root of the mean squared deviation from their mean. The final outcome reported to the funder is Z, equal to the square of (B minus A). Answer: 0.49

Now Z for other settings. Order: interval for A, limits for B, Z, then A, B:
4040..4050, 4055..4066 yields 0.19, 1.2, 0.7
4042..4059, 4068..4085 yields 0.10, 1.6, 1.9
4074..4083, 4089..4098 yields 0.04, 0.8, 0.6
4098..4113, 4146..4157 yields 0.14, 2.5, 2.1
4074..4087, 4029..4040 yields 1.50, 1.3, 2.5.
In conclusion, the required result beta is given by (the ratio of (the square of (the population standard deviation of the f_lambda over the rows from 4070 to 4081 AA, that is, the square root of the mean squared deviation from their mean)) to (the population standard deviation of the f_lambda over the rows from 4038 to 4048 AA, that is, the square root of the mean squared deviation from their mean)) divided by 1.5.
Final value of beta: 0.8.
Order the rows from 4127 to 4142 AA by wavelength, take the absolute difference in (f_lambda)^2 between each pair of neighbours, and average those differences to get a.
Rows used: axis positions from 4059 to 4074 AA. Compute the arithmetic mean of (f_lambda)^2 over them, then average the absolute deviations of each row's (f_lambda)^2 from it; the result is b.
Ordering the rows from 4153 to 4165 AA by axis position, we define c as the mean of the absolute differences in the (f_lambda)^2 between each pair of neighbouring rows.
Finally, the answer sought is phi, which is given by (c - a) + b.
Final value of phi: 116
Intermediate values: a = 412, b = 243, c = 285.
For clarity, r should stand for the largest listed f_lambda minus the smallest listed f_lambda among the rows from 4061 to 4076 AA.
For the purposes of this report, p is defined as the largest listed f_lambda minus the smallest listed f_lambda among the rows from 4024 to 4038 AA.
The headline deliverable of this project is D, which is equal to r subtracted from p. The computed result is 1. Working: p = 8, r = 7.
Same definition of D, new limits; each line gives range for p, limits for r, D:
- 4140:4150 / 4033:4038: -1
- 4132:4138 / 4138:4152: -1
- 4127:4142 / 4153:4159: 5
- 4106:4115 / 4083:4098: -1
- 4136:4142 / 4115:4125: -8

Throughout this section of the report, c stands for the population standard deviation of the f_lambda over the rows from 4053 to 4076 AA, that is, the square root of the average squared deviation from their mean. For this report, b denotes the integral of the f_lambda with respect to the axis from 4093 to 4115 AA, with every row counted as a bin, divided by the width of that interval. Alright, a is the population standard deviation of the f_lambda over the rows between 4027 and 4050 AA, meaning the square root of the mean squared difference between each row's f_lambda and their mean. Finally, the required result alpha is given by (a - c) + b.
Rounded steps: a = 2.39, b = 69.4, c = 2.37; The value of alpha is 69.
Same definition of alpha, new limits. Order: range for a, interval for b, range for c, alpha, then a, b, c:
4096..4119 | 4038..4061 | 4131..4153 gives 58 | 3.22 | 57.8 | 2.78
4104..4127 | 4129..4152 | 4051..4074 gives 61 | 4.10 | 59.7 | 2.33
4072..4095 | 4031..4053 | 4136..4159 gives 59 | 2.84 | 58.4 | 2.00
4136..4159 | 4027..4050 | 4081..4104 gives 57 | 2.00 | 58.3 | 3.79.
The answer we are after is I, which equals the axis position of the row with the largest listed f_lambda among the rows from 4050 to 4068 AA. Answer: 4067.34 AA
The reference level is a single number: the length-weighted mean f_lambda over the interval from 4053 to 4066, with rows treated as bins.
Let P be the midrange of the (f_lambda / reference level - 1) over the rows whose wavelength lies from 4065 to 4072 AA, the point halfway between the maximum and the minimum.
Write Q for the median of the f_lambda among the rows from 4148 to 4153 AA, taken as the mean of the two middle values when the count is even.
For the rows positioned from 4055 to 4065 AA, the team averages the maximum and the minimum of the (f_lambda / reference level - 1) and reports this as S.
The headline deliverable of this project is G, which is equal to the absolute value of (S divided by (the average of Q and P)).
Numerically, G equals 0.0002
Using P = 0.059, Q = 57.7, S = 0.00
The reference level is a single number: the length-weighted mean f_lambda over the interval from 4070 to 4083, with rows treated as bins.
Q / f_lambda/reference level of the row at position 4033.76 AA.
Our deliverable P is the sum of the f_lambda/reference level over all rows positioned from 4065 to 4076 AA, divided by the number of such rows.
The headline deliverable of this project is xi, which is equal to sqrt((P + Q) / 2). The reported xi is 1.00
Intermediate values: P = 0.98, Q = 1.00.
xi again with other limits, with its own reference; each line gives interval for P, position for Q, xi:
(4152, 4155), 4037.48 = 0.96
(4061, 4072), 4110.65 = 1.02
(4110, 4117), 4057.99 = 1.01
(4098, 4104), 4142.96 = 1.02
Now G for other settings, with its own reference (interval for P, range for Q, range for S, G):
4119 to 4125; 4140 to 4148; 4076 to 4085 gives 0.0027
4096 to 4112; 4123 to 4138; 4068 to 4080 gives 0.0020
